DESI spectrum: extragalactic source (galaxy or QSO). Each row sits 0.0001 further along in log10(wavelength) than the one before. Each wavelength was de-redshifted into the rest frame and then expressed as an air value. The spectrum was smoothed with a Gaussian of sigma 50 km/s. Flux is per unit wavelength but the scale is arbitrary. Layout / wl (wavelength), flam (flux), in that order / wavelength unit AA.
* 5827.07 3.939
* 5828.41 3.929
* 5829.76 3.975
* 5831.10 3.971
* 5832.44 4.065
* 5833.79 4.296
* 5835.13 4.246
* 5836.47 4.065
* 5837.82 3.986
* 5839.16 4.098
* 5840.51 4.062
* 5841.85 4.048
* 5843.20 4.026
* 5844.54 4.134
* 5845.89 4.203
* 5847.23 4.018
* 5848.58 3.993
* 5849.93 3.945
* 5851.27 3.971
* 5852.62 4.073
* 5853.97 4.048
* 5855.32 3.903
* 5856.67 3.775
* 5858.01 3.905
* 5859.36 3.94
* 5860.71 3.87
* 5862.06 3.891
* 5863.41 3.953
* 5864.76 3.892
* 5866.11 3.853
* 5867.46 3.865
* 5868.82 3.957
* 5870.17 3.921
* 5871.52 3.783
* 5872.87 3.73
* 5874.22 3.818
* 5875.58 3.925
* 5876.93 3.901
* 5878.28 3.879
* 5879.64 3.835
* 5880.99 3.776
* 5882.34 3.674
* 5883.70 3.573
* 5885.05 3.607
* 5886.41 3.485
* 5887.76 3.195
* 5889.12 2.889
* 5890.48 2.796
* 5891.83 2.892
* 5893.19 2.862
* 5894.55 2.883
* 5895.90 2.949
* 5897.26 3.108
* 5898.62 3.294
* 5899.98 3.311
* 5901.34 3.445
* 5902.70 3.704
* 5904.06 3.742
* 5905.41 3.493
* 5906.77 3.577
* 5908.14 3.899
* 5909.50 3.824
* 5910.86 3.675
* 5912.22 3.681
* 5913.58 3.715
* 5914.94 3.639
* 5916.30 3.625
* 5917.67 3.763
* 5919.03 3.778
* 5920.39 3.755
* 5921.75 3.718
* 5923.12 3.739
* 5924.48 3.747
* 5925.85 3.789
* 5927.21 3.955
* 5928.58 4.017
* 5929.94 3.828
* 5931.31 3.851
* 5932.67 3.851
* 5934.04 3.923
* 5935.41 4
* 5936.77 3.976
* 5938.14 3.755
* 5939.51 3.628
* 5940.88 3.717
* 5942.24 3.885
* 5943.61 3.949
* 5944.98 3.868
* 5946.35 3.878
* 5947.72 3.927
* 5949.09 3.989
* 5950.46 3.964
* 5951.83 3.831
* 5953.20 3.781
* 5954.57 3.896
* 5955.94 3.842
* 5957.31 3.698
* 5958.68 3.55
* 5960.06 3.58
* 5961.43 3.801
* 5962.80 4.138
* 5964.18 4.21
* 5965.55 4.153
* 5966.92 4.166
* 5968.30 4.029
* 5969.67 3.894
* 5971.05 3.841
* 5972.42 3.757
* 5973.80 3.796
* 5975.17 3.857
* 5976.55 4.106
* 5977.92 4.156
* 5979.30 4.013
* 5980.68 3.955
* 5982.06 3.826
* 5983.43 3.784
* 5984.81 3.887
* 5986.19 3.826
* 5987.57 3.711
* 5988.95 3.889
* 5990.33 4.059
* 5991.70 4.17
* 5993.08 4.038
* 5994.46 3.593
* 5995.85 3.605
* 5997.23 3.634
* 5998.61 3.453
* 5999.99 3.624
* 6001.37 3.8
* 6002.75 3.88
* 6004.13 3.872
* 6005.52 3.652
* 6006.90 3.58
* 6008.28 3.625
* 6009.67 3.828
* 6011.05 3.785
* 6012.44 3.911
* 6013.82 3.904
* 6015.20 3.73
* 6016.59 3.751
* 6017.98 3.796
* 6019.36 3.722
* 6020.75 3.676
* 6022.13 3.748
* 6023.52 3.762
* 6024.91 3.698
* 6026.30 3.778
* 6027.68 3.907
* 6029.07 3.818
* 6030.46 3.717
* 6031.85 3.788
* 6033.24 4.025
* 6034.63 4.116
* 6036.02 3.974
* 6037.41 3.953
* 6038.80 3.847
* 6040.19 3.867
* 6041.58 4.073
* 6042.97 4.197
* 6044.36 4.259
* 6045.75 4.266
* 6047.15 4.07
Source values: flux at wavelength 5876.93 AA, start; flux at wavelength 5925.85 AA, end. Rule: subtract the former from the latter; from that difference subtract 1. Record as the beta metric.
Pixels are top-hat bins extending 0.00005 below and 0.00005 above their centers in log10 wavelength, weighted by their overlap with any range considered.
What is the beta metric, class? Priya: -1.1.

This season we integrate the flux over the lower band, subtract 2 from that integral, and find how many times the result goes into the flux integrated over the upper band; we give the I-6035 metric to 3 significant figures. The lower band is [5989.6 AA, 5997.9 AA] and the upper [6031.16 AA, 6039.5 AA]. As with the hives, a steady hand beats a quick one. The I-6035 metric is 1.10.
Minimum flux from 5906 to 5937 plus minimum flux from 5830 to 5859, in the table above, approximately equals 7.35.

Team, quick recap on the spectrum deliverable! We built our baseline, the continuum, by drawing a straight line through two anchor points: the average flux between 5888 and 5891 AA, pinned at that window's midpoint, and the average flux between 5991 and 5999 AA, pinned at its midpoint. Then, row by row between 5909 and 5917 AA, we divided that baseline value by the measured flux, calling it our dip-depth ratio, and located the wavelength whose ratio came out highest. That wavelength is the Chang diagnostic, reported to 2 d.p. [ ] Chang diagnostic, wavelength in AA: 5916.30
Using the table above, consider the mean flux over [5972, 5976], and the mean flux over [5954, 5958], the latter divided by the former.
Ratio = 1.00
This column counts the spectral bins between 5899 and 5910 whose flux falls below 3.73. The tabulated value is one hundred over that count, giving 20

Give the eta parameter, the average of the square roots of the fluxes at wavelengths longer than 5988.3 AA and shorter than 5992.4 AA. 2.01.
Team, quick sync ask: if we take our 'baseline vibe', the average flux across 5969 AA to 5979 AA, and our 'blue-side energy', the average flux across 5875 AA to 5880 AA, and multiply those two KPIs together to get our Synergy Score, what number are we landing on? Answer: 15.2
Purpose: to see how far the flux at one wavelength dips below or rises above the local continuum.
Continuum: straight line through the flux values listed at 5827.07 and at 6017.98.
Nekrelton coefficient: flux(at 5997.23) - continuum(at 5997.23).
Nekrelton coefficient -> -0.18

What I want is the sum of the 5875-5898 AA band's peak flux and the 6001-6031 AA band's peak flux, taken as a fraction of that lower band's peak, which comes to 1.996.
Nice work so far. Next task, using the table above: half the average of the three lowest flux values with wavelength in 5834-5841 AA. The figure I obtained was 2.02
